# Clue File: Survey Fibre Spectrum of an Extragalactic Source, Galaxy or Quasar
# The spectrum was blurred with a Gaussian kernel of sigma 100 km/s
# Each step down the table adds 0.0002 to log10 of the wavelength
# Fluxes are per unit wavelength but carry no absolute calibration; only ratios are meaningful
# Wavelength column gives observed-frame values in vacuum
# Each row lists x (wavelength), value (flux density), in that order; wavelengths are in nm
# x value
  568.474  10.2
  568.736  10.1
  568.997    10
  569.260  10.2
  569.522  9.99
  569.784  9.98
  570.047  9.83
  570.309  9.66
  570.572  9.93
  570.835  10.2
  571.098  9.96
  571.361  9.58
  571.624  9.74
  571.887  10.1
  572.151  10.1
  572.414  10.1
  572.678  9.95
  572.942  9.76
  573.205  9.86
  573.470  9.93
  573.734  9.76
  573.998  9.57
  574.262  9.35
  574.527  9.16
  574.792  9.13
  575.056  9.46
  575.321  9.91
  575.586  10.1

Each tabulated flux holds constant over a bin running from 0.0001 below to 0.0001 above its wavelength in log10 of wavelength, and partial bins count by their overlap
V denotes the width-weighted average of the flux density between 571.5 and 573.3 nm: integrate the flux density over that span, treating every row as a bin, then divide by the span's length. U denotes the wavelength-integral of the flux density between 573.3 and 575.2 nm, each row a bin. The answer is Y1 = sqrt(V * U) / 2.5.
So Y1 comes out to 5.36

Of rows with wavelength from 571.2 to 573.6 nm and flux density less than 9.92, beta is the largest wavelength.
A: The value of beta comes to 573.205 nm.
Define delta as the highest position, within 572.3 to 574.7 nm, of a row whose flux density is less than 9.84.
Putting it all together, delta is 574.527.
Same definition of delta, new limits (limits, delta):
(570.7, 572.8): 571.624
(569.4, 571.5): 571.361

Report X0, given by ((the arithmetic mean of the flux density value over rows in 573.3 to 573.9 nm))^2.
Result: 97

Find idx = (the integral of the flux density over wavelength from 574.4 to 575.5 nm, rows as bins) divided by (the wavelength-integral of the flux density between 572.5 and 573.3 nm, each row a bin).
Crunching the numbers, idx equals 1.3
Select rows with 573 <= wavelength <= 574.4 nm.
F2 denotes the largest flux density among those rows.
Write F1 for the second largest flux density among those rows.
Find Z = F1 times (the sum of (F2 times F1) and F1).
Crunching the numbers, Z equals 1063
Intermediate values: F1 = 9.86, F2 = 9.93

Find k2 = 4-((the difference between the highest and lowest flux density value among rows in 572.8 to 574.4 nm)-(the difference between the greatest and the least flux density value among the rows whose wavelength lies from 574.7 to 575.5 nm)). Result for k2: 4.20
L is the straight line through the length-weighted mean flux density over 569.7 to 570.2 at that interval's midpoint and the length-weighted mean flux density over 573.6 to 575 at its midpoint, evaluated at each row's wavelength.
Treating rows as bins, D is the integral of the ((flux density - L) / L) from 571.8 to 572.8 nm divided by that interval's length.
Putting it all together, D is 0.05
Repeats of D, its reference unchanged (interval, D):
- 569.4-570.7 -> 0.00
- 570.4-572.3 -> 0.02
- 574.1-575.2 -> -0.01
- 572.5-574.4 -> 0.03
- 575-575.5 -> 0.05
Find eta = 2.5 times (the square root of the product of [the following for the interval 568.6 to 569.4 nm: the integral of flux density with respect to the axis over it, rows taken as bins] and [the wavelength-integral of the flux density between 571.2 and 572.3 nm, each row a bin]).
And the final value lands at 23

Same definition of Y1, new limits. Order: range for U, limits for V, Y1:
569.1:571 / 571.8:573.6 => 5.49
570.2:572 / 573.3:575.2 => 5.20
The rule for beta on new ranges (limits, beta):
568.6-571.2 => 570.309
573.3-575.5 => 575.321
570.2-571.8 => 571.624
